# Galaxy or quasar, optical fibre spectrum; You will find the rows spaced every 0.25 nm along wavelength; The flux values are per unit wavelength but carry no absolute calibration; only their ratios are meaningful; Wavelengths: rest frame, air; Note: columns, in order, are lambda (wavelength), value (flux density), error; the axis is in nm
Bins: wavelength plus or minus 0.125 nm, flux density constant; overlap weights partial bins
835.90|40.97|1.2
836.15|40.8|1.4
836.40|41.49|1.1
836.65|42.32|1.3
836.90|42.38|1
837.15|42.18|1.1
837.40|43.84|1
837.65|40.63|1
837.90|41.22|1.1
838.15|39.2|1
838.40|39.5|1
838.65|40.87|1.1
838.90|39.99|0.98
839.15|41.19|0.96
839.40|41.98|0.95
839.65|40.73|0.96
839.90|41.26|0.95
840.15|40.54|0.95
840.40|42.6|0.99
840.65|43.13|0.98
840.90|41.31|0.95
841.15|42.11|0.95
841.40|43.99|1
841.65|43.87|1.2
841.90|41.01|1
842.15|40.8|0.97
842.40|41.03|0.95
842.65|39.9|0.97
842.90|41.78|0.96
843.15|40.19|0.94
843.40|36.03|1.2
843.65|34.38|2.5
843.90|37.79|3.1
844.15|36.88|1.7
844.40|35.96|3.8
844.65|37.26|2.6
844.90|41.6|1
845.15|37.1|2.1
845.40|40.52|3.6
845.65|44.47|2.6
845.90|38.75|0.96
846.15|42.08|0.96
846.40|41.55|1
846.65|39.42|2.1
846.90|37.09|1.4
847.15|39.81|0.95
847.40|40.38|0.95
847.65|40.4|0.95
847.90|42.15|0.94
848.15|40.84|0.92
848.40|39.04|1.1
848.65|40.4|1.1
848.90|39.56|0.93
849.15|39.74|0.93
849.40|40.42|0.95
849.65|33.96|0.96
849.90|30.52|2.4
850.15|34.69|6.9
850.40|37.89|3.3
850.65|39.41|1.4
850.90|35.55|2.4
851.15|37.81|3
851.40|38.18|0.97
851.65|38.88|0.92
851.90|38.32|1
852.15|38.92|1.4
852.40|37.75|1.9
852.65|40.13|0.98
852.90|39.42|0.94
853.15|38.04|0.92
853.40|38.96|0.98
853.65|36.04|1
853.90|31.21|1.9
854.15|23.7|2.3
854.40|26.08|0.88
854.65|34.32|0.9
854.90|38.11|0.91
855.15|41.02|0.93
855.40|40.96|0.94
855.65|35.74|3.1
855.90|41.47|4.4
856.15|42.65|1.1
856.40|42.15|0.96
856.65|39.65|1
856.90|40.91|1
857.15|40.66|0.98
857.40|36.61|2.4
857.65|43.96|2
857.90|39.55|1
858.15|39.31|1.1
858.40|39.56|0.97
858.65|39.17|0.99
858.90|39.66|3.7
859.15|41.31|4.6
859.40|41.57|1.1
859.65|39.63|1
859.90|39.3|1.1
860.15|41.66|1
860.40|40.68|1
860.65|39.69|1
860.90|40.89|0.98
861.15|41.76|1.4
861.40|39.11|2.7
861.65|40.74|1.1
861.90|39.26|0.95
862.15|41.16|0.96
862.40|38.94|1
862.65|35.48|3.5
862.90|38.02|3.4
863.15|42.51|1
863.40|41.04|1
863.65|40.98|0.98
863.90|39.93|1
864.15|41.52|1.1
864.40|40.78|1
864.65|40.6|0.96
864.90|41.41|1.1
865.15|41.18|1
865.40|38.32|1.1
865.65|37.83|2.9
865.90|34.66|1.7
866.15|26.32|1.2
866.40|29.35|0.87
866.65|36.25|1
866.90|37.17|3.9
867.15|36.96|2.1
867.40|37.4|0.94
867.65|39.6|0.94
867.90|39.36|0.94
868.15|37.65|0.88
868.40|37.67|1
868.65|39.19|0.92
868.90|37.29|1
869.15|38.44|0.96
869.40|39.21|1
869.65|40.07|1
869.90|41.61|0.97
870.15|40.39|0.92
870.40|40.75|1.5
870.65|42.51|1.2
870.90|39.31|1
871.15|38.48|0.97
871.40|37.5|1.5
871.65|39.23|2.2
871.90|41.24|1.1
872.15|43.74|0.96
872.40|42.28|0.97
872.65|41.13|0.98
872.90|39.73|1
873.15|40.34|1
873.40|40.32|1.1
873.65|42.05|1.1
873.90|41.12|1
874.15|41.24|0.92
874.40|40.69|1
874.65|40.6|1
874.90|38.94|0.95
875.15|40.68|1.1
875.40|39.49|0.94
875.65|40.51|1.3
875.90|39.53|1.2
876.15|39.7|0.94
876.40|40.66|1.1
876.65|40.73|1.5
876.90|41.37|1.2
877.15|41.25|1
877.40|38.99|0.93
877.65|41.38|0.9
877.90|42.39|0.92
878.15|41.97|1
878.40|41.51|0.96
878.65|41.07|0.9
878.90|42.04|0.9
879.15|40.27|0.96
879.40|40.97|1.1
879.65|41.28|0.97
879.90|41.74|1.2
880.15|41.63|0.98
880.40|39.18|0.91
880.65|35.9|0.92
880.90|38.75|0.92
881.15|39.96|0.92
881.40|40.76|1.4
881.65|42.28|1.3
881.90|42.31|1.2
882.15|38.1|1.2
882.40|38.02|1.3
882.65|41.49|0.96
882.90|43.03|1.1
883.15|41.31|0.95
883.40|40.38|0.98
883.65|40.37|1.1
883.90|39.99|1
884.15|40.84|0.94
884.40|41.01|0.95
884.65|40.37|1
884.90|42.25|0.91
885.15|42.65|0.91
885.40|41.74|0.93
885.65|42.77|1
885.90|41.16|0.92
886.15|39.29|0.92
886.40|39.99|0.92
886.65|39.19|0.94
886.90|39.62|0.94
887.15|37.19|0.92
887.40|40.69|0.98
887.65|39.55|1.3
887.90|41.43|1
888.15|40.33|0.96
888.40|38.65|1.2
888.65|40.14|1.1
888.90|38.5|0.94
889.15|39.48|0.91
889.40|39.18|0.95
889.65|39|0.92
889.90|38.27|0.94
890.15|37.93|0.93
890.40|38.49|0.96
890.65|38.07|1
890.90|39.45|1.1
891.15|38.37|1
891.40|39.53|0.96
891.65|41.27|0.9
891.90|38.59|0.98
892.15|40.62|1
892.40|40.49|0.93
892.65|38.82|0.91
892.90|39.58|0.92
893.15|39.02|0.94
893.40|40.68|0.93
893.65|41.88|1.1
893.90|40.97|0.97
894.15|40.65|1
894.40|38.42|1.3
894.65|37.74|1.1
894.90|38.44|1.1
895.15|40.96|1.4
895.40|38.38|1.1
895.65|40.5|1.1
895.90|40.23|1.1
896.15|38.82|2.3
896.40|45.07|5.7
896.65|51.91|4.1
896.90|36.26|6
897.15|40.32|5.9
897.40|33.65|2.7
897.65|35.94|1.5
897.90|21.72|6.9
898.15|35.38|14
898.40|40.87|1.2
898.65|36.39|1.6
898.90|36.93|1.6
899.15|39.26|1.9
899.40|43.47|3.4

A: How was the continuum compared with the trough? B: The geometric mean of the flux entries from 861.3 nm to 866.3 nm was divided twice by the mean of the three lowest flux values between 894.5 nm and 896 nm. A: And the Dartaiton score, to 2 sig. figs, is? 0.027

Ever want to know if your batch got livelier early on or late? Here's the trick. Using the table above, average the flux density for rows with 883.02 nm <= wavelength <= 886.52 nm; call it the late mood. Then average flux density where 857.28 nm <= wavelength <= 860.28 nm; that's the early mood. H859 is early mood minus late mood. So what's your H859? -0.9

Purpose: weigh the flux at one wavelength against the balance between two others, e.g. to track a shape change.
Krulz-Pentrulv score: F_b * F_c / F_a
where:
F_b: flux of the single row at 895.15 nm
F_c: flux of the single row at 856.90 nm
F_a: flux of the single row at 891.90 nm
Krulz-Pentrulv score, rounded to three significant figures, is 43.4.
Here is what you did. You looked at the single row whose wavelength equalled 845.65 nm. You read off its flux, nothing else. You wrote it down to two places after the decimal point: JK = 44.47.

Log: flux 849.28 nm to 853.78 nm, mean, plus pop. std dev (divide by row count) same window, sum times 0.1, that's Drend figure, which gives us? 3.99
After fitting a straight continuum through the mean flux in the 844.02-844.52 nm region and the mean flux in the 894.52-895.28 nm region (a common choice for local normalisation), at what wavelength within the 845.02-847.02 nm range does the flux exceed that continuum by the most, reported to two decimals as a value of 845.65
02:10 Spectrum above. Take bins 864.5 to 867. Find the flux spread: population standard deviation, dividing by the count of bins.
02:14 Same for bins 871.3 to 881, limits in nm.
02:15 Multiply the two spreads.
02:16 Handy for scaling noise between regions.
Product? 6.7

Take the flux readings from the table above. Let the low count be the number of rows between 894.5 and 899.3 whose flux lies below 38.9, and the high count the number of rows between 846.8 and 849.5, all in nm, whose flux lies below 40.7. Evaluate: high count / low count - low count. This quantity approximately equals -10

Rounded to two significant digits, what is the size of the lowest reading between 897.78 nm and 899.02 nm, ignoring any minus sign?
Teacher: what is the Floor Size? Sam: 22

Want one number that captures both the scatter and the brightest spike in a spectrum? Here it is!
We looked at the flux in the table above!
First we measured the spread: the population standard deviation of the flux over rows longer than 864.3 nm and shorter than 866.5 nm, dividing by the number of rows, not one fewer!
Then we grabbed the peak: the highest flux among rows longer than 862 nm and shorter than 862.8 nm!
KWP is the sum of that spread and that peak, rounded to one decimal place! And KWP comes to 46.4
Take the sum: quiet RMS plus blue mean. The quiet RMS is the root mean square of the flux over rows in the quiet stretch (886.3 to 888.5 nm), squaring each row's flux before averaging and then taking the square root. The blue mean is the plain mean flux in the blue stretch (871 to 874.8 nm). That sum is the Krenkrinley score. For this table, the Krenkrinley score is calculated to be 80.3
